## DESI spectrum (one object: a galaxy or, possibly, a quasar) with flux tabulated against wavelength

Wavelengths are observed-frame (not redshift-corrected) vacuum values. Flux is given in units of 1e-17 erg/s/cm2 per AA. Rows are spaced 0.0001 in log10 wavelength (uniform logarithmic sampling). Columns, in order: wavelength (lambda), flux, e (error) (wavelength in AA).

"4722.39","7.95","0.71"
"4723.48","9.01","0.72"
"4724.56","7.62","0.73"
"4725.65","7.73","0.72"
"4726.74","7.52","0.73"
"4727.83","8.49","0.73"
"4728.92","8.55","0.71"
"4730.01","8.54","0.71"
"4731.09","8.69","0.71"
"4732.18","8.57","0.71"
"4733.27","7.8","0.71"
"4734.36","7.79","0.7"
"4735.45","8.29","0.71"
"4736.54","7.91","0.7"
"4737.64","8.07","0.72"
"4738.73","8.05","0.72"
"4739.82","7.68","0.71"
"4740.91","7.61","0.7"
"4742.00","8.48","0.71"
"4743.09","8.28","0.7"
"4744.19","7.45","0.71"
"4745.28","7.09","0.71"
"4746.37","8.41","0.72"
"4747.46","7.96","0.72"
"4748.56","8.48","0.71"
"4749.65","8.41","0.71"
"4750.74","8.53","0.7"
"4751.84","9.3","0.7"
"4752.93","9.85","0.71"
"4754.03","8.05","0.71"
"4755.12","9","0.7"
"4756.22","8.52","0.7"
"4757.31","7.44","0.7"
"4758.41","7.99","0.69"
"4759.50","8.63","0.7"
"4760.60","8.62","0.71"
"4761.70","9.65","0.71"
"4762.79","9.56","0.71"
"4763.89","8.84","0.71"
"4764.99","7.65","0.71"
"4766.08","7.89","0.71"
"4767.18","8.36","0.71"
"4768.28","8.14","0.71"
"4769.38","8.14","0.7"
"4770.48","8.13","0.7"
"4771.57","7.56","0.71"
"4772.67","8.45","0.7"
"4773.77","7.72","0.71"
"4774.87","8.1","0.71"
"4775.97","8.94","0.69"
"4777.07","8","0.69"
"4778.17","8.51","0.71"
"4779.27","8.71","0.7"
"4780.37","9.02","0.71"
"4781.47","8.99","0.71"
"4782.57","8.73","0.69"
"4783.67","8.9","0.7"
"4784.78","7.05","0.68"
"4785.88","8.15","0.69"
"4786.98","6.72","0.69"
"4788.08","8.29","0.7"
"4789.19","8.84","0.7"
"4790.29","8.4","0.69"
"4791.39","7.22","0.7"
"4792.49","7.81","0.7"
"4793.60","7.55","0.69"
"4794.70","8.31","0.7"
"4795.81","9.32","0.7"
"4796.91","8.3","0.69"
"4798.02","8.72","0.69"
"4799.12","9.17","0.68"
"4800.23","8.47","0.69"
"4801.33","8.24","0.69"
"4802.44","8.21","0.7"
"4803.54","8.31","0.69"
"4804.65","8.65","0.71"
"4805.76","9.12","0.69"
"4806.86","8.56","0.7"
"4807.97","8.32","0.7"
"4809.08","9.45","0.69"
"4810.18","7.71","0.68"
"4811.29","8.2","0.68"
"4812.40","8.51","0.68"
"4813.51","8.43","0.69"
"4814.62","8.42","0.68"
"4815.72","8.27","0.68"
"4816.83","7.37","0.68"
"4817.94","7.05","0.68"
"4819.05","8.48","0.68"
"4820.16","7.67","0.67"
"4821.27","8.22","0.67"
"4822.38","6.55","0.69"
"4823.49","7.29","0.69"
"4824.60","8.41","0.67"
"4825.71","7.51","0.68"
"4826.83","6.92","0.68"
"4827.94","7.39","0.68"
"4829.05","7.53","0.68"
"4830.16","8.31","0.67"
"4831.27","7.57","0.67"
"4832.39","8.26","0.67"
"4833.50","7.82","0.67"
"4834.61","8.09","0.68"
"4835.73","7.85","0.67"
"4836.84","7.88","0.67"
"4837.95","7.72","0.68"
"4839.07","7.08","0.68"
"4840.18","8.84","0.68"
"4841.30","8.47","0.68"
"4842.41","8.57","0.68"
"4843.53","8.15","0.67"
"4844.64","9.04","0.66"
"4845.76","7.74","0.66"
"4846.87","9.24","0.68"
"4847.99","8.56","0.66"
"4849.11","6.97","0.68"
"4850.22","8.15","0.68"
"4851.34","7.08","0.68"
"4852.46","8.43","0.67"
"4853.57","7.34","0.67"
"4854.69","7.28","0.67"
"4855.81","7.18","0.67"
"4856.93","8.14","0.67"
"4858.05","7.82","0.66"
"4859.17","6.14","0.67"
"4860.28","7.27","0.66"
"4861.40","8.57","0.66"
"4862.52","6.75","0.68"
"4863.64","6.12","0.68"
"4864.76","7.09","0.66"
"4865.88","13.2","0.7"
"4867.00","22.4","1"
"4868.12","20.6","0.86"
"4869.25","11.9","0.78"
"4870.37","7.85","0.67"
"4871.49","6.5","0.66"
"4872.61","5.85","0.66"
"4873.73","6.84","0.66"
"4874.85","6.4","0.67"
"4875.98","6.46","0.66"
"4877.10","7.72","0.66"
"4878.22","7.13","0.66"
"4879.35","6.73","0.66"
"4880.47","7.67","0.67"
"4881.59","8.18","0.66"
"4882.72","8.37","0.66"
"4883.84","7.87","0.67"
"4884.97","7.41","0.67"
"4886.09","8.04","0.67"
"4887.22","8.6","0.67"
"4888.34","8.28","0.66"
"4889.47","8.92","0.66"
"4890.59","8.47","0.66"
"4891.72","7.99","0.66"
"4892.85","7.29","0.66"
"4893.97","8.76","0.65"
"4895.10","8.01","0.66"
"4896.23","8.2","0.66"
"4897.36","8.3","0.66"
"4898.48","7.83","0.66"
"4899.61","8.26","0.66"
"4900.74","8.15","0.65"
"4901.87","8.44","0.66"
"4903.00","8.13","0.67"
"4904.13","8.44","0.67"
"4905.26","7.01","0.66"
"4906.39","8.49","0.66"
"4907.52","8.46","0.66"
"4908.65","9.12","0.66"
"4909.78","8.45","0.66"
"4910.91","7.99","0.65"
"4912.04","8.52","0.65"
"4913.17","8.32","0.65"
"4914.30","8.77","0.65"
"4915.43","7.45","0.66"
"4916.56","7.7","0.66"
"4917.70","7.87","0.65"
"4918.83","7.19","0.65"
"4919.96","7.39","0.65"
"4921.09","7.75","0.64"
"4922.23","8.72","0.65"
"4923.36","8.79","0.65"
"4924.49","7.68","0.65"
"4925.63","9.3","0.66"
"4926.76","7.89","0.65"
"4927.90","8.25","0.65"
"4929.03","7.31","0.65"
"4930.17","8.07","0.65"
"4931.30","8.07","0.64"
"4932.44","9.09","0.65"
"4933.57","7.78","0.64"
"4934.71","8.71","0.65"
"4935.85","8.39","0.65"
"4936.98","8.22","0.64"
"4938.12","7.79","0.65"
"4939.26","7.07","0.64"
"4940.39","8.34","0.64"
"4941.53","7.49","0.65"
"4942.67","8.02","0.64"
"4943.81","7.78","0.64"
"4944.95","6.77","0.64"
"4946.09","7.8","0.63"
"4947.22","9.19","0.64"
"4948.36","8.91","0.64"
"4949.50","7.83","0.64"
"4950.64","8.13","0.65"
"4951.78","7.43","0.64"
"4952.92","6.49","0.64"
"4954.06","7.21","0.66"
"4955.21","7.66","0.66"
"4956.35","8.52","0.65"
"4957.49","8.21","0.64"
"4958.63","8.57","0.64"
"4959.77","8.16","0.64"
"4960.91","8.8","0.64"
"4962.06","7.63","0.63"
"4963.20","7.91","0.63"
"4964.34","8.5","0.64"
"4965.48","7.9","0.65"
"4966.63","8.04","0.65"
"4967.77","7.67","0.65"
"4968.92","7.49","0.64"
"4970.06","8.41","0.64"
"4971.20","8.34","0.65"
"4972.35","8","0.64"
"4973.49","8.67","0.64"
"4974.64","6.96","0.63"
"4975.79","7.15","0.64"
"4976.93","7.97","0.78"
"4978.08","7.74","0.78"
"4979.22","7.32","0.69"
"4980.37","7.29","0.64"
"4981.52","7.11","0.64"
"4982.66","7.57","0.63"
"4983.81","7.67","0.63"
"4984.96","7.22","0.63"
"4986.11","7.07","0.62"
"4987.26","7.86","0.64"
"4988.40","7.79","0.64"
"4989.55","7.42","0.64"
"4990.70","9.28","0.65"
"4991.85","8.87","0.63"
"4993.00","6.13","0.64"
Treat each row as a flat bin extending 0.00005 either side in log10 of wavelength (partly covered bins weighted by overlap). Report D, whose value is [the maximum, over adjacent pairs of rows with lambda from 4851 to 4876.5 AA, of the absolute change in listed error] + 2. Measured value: 2.30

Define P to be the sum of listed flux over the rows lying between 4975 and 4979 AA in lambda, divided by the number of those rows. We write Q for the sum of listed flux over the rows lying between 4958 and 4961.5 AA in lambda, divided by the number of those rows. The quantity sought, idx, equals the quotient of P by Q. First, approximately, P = 7.62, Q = 8.51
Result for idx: 0.90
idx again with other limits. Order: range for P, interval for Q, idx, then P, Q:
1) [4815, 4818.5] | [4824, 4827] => 0.99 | 7.56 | 7.61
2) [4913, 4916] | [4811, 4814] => 0.98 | 8.18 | 8.38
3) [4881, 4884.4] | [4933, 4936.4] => 0.98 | 8.14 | 8.29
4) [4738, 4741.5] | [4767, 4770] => 0.95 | 7.78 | 8.21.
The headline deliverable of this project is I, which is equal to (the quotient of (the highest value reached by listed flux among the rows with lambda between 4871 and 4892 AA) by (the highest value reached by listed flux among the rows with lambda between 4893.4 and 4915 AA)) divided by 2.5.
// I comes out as 0.391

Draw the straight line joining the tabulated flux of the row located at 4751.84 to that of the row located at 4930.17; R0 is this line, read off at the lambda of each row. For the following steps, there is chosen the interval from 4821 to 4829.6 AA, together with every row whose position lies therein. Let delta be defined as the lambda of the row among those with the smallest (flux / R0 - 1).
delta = 4822.38 AA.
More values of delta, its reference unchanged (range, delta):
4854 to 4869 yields 4859.17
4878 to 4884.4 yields 4879.35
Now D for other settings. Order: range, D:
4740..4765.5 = 2.01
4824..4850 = 2.02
